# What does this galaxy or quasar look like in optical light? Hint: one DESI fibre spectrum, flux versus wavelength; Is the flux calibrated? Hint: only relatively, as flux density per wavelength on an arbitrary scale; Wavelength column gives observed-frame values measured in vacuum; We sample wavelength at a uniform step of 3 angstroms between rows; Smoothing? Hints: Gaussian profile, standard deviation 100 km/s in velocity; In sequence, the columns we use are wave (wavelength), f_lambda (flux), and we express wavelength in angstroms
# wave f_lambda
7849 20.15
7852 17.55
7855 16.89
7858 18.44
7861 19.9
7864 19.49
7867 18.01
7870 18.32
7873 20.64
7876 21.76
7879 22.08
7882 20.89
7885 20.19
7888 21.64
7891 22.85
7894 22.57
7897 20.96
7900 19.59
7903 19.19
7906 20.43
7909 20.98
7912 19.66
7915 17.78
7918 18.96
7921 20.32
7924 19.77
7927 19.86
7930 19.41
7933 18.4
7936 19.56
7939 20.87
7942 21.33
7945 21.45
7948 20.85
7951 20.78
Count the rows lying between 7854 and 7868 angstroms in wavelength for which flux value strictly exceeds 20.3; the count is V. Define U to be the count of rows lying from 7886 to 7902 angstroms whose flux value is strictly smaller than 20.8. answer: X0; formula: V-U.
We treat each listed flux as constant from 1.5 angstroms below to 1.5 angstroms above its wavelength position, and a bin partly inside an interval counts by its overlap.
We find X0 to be -1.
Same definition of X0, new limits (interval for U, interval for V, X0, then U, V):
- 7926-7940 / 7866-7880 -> -1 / 4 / 3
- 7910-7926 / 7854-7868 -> -5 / 5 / 0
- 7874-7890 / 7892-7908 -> 2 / 1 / 3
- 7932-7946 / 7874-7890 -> 2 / 2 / 4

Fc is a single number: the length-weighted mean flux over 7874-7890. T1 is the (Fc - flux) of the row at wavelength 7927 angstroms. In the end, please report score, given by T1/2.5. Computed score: 0.6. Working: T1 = 1.5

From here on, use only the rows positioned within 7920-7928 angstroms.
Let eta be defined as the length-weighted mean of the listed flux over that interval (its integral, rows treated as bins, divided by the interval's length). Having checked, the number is 20.0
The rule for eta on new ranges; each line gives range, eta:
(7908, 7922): 19.5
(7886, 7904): 21.2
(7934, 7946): 20.7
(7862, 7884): 20.2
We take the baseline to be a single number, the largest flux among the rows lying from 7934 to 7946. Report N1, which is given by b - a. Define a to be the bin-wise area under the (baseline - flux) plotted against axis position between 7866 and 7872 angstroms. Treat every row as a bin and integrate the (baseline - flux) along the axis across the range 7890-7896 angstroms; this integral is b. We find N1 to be -25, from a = 18.4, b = -6.6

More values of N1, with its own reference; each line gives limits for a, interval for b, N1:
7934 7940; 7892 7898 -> -11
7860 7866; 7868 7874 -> 2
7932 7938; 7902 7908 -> -5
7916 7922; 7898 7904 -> -1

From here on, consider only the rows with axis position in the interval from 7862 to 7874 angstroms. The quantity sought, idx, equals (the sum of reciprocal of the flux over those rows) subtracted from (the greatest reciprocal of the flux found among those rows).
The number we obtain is -0.154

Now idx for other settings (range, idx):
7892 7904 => -0.143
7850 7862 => -0.161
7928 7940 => -0.151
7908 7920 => -0.151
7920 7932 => -0.150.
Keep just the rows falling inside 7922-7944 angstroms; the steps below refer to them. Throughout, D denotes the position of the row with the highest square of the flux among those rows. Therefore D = 7942 angstroms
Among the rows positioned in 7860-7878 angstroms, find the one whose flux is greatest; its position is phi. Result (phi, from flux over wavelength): 7876 angstroms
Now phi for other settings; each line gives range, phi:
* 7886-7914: 7891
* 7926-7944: 7942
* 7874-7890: 7879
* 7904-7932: 7909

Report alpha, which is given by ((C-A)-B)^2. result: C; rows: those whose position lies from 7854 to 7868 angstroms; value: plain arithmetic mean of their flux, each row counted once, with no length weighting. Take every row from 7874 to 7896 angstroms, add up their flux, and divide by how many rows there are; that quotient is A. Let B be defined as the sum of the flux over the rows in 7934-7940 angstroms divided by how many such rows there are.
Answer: 547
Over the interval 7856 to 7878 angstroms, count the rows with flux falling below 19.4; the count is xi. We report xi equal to 3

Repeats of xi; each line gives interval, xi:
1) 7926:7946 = 1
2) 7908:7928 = 2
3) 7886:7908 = 1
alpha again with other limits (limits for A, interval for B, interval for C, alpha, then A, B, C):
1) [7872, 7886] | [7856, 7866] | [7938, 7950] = 371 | 21.1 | 19.3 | 21.1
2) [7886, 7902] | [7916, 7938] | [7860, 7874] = 472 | 21.5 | 19.5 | 19.3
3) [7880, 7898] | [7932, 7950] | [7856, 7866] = 513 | 21.5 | 20.4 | 19.3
